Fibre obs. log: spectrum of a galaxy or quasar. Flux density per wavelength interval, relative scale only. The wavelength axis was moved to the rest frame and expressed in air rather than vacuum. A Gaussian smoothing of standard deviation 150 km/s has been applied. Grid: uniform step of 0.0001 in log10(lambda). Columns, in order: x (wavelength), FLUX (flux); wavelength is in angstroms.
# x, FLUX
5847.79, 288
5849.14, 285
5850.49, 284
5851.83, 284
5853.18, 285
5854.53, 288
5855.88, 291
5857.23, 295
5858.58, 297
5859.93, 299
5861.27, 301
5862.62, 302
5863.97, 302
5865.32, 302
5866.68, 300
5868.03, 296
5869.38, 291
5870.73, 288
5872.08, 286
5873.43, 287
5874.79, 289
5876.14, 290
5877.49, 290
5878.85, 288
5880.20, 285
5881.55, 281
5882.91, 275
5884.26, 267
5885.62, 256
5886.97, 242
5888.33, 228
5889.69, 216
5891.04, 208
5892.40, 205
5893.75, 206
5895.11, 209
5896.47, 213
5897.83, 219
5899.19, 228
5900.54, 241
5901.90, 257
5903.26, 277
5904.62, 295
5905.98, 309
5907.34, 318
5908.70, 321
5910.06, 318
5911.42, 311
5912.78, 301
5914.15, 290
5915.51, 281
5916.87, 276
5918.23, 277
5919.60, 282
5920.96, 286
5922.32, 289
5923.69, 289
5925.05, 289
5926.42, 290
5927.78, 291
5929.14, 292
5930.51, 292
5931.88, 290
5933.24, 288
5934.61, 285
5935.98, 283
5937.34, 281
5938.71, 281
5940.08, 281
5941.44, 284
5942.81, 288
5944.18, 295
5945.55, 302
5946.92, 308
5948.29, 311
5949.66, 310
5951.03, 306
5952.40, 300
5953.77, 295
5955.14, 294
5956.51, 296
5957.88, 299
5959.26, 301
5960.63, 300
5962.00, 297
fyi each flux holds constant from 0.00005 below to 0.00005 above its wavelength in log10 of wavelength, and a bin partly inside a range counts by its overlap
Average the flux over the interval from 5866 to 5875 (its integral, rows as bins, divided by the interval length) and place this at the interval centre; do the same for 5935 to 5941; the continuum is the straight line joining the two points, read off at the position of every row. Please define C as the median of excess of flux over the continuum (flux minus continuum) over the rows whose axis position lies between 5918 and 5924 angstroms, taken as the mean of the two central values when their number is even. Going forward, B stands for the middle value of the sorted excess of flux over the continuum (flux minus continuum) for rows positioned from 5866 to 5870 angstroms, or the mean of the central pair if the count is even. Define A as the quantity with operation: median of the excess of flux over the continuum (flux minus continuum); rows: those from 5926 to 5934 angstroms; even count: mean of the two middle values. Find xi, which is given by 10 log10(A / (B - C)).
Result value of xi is 4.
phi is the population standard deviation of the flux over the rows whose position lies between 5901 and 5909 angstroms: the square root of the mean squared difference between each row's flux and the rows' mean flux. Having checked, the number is 23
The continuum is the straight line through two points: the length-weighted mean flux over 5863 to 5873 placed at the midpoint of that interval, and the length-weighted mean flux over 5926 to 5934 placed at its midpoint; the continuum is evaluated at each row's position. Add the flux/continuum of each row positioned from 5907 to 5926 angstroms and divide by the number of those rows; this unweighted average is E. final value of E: 1.01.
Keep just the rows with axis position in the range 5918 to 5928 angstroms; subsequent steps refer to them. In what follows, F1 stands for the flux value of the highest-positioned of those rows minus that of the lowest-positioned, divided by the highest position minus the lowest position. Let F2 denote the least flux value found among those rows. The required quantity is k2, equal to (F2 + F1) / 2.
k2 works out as 139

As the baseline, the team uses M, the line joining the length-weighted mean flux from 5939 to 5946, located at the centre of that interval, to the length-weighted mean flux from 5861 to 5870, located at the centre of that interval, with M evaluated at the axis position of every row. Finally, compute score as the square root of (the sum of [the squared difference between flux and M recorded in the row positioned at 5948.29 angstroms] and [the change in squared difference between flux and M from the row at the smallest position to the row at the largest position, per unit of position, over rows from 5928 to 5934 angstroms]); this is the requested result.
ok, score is 23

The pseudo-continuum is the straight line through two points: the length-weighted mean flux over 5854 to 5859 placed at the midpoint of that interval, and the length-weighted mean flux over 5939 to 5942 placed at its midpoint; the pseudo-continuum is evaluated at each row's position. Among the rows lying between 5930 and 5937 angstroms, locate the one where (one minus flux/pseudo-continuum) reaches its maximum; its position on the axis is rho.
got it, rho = 5935.98 angstroms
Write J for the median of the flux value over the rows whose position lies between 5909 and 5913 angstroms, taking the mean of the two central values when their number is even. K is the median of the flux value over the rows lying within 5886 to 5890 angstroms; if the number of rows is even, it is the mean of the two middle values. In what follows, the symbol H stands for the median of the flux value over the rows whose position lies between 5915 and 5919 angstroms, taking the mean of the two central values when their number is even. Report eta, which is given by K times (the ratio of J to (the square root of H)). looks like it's 4260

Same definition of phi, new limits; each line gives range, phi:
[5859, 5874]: 6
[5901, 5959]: 13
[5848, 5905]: 32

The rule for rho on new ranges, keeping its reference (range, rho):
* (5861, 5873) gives 5872.08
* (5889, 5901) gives 5892.40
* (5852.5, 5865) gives 5853.18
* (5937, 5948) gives 5937.34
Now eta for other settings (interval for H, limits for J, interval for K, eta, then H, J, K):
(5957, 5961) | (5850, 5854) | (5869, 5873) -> 4722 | 300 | 284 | 288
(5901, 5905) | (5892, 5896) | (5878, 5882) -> 3528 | 277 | 206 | 285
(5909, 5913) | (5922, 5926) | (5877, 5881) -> 4720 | 311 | 289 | 288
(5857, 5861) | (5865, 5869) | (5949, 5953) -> 5327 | 297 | 300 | 306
